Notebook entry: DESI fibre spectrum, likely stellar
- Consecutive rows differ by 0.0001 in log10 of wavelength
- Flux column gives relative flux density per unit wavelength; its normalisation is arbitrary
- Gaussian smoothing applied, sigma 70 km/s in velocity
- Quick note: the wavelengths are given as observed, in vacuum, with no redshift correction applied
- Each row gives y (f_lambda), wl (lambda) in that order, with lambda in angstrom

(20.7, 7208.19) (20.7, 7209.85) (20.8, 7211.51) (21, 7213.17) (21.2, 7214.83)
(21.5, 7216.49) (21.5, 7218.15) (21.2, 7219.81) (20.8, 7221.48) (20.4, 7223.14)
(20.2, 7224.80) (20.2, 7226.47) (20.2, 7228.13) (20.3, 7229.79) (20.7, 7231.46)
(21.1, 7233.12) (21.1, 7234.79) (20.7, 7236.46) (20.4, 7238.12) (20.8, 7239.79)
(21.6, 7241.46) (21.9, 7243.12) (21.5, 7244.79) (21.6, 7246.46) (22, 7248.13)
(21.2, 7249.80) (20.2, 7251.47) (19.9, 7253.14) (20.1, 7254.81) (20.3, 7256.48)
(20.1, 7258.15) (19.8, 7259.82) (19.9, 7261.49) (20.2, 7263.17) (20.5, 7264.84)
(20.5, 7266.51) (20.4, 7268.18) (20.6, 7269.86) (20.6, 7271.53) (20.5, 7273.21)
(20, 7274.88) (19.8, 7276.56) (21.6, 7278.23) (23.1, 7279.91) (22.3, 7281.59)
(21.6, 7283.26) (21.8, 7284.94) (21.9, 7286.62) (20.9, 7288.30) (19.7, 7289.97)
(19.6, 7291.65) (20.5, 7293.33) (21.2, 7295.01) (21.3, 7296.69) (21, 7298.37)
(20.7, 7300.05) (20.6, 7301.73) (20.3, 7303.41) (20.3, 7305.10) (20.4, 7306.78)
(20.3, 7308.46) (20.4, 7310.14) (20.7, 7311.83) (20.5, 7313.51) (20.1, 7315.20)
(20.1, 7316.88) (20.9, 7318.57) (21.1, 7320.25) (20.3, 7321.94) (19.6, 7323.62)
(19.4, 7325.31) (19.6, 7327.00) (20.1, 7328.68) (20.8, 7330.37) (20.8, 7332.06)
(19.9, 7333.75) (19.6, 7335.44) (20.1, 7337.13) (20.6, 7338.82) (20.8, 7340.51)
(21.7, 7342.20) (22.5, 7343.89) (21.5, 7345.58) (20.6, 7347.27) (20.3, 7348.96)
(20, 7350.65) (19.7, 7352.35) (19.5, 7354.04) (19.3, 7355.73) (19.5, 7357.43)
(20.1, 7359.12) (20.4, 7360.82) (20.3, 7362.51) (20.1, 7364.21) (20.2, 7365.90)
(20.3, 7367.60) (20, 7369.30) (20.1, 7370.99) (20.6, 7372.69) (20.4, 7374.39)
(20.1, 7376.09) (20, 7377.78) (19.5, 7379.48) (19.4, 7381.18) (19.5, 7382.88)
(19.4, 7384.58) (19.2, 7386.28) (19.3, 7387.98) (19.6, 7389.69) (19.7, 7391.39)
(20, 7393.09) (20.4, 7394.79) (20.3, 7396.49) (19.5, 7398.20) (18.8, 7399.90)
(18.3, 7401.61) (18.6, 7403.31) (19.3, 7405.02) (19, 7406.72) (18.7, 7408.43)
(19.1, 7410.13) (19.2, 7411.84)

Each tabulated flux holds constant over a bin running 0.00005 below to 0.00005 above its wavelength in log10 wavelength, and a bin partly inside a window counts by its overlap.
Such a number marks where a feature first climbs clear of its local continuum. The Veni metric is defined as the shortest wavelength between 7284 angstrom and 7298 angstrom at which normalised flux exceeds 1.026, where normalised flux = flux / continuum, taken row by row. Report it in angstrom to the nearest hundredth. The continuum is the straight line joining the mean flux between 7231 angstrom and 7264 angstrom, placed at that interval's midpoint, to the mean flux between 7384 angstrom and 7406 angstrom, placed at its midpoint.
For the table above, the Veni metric 7284.94 angstrom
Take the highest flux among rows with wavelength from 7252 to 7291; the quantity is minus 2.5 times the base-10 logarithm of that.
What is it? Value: -3.41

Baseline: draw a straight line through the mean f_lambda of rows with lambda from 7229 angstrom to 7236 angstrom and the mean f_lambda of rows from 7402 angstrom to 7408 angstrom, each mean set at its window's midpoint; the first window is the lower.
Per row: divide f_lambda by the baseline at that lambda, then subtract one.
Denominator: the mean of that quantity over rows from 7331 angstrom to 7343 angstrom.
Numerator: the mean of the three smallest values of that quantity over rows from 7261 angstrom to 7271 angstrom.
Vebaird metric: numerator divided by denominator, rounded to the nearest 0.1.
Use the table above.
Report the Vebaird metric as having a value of -0.3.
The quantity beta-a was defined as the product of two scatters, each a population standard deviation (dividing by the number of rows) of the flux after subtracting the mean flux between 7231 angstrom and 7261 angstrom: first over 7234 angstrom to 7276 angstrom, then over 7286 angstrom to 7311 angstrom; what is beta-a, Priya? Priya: 0.36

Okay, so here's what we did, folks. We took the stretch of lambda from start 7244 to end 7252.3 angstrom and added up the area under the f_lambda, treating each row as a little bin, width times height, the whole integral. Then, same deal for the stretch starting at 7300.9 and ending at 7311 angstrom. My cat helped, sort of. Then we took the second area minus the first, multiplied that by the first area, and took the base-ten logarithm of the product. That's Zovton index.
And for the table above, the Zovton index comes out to 3.7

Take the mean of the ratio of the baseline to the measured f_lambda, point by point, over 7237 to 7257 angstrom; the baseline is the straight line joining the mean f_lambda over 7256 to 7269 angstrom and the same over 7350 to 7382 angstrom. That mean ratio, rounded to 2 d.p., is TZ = 0.97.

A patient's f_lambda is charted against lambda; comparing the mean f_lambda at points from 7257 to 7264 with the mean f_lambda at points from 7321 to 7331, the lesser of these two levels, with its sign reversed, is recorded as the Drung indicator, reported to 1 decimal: -20.0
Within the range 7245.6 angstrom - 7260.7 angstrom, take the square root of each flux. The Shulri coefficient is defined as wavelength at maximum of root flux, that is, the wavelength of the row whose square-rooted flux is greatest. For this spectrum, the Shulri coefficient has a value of 7248.13 angstrom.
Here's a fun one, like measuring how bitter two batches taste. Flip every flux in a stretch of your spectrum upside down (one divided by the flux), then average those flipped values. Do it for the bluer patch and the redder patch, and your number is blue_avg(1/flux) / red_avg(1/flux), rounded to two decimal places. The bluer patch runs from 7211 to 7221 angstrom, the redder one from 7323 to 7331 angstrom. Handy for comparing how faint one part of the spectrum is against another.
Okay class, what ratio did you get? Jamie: 0.94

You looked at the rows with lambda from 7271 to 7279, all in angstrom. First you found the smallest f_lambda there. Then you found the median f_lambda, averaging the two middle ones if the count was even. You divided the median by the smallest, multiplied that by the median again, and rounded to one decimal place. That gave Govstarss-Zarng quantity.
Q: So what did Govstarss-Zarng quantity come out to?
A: 21.2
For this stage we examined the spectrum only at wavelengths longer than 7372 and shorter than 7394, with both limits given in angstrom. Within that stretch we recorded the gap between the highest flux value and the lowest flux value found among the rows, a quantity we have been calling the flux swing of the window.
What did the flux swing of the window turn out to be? 1.40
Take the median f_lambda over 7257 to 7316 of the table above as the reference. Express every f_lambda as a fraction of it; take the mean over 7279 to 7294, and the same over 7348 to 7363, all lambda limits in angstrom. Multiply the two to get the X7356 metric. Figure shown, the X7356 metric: 1.01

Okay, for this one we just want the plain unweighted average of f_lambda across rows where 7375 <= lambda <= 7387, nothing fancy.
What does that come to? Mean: 19.6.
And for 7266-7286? 21.1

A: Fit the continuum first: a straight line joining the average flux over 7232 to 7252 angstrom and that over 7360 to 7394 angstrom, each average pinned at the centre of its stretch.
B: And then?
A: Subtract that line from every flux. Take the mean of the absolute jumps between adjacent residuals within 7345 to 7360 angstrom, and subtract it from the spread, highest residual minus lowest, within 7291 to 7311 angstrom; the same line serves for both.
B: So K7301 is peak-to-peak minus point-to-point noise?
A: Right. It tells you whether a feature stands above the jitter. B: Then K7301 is 1.4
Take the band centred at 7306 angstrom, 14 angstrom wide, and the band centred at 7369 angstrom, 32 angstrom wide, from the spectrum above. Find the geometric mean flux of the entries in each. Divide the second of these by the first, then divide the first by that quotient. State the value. 21.0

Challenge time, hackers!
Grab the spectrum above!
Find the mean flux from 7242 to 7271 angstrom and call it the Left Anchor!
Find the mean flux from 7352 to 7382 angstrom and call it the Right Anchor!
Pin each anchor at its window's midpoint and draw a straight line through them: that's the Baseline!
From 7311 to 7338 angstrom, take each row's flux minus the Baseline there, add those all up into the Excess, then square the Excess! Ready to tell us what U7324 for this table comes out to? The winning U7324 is 0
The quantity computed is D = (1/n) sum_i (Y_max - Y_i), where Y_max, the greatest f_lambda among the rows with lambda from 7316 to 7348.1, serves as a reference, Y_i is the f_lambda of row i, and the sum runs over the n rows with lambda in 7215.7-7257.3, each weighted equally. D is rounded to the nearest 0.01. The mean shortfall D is 1.64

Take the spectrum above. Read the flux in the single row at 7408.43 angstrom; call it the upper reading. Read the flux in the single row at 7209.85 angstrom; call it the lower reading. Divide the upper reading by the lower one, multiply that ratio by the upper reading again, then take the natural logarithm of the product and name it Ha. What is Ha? 2.83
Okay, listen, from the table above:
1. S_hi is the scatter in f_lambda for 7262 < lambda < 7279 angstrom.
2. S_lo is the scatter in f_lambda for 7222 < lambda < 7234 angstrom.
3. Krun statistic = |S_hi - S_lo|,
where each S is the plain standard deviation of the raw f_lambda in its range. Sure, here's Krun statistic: 0.138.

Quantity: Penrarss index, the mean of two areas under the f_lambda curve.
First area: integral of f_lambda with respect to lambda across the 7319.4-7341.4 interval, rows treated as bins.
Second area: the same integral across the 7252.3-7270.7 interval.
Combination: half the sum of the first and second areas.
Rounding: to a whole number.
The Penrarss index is 408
